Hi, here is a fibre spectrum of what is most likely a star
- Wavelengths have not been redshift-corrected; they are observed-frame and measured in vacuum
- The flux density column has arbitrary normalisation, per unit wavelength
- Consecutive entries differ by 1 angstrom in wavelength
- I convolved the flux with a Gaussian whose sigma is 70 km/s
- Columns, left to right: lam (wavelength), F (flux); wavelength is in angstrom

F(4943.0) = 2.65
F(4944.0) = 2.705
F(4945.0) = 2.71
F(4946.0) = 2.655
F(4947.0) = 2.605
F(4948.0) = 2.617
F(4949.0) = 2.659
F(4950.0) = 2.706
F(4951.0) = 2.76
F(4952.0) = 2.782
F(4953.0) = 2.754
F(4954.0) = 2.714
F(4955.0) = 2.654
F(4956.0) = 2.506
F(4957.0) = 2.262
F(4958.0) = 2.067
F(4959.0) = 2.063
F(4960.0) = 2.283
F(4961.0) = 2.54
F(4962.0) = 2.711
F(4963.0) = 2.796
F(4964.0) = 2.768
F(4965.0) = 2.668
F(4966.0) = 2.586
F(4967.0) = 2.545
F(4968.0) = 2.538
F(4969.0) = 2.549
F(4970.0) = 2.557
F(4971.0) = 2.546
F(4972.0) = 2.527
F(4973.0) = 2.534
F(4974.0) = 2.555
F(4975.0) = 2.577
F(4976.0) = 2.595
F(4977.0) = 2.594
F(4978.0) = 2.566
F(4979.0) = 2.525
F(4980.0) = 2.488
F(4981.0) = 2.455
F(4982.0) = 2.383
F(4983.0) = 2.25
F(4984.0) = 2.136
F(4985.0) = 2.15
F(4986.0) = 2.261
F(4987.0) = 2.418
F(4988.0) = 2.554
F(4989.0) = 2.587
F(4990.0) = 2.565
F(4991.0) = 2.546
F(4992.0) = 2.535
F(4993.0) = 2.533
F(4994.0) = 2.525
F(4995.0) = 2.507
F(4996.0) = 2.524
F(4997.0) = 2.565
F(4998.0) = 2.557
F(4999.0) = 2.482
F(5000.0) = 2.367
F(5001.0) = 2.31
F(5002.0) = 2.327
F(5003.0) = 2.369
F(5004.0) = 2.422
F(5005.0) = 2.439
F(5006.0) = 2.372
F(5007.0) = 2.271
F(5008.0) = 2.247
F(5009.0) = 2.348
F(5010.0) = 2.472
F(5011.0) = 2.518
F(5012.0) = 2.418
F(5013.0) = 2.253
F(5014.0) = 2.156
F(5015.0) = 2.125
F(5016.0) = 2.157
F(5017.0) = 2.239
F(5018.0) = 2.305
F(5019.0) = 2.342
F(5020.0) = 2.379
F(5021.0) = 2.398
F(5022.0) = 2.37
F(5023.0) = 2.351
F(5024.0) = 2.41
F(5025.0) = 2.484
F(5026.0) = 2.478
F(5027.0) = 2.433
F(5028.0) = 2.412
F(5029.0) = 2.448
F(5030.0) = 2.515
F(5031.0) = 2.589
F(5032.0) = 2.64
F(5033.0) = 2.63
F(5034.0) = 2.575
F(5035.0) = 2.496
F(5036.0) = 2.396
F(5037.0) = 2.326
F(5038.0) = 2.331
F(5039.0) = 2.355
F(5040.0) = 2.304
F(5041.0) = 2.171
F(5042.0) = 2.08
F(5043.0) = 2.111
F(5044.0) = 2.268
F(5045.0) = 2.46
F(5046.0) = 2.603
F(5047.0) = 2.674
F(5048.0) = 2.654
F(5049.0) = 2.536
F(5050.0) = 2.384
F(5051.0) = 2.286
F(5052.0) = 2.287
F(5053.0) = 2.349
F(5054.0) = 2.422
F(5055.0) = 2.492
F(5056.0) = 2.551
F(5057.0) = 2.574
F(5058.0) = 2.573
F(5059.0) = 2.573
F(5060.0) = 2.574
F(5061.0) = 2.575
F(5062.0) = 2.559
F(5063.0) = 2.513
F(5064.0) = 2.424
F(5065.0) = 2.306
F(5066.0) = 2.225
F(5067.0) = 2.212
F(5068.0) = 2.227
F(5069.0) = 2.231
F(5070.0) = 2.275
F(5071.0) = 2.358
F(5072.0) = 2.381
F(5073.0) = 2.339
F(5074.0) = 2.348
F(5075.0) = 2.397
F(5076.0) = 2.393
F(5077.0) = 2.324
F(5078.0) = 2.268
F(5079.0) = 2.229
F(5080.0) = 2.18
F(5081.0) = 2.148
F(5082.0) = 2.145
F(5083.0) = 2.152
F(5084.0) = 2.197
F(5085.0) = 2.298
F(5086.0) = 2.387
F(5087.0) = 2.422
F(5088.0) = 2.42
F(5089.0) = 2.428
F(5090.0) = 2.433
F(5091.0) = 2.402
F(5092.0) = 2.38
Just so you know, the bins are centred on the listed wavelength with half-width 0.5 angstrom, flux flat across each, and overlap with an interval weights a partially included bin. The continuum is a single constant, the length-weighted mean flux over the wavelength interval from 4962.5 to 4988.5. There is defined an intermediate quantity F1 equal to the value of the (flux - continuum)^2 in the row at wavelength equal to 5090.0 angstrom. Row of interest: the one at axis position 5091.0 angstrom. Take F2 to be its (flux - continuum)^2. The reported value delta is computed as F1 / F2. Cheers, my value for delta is 0.5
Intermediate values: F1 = 0.005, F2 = 0.011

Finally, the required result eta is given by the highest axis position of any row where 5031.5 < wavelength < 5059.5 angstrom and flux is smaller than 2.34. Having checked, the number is 5052.0 angstrom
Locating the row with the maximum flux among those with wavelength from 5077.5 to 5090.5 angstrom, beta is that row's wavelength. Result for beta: 5090.0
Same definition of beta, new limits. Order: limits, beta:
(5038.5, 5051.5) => 5047.0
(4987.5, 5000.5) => 4989.0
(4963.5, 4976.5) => 4964.0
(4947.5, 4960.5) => 4952.0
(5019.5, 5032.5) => 5032.0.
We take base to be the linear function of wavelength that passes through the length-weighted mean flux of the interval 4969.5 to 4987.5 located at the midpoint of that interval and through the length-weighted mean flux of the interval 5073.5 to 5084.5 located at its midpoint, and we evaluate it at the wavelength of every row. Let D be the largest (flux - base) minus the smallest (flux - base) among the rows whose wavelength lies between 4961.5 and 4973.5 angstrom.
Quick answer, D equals 0.25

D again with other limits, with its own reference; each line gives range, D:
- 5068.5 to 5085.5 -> 0.24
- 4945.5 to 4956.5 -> 0.27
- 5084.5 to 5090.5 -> 0.14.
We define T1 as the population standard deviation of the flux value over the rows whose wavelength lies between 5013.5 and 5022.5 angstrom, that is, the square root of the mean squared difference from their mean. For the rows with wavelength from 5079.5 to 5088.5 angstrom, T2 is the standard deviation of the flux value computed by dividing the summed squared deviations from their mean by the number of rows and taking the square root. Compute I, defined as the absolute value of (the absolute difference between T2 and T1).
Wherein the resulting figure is 0.01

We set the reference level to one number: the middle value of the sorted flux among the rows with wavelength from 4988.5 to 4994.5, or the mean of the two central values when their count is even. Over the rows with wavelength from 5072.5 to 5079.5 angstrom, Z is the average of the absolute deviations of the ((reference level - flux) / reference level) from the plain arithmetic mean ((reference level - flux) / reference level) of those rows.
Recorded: 0.018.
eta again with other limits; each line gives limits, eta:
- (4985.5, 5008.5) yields 5008.0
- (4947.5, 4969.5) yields 4960.0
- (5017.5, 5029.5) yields 5018.0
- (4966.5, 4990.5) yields 4986.0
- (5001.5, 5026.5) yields 5018.0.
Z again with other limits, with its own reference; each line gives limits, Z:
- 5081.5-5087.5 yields 0.040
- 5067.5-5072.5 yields 0.024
